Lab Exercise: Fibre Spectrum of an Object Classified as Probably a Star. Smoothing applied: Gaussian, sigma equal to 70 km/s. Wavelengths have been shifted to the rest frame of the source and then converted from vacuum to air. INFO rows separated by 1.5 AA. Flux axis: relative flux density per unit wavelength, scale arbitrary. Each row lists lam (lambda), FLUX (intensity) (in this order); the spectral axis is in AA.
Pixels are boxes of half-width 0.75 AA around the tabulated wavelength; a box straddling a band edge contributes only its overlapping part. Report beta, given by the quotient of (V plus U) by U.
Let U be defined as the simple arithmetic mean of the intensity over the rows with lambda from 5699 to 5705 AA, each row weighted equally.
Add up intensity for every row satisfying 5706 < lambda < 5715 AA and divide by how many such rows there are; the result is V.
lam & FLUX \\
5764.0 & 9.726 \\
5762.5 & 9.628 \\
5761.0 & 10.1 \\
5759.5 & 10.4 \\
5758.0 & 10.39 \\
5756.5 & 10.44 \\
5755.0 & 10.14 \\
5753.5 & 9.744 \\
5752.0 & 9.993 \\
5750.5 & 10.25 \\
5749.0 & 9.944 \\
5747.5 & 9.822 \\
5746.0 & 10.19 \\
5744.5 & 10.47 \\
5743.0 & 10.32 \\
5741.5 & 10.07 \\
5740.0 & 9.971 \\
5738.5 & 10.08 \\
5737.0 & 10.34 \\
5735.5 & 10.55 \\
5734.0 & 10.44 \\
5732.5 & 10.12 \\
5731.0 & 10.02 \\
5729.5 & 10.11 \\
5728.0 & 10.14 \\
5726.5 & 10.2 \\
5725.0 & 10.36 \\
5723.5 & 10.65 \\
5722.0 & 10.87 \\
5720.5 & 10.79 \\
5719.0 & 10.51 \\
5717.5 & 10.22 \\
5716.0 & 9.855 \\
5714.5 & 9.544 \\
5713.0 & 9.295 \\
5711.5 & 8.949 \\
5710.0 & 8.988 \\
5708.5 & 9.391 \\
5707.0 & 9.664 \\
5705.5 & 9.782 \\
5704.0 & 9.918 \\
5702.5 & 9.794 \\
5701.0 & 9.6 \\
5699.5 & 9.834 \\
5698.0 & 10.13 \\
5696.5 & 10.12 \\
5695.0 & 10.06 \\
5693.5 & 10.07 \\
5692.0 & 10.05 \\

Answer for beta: 1.95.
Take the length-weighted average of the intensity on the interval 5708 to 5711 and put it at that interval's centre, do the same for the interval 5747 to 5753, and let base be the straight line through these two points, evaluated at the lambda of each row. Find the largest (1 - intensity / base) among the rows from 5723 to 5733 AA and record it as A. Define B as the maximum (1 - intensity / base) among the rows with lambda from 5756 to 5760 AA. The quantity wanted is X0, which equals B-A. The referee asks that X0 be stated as 0.02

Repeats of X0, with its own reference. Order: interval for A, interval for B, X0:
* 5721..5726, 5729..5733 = 0.05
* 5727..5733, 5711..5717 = 0.07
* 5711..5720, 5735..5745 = -0.05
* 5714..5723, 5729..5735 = -0.01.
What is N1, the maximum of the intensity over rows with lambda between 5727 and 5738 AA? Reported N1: 10.55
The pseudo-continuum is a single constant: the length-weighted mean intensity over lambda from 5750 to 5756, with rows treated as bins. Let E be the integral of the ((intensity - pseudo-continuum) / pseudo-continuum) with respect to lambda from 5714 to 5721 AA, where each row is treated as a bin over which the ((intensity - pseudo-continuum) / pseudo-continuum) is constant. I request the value 0.10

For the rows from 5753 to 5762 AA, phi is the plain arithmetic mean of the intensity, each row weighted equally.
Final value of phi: 10.2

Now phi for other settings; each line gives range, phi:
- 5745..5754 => 10.0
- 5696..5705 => 9.9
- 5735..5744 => 10.2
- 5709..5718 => 9.5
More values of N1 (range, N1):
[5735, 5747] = 10.55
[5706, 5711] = 9.664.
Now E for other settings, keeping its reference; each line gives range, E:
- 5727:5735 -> 0.11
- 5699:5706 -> -0.18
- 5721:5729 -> 0.32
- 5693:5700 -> 0.01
